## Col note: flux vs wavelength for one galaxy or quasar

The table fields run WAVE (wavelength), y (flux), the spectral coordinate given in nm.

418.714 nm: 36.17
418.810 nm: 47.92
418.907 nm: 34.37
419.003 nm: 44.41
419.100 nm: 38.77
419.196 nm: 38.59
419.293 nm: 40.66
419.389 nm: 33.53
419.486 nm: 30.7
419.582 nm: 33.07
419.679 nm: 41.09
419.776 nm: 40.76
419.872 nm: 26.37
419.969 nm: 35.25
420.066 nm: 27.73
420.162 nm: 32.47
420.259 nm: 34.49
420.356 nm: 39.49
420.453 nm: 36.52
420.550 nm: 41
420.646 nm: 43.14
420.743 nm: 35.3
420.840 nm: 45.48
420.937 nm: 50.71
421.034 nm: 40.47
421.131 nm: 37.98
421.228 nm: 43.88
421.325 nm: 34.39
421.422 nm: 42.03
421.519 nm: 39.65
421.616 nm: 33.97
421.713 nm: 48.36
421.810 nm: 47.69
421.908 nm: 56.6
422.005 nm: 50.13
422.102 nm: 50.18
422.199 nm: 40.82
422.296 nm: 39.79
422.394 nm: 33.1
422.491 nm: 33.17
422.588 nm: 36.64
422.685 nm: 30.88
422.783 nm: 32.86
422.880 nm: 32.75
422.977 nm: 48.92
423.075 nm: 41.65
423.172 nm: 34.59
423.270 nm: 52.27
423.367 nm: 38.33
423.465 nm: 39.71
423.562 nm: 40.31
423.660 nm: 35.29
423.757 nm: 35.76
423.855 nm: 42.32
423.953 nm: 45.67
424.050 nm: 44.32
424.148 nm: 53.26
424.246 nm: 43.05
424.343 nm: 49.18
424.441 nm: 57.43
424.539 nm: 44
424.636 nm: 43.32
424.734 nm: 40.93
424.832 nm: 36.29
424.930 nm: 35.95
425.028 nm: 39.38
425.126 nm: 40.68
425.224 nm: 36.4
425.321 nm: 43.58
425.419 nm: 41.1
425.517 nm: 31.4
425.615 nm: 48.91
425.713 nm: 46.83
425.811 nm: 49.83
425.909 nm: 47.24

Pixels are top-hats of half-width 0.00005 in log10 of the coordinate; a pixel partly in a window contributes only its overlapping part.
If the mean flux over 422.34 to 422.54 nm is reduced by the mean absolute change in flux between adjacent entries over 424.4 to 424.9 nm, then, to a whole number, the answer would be 28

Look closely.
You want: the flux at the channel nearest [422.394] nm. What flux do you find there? 33.1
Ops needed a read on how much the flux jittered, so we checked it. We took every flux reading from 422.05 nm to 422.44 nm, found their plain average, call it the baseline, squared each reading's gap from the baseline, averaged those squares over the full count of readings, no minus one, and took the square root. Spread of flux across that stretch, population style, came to 6.1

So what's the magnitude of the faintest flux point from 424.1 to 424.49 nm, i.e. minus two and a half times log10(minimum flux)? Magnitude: -4.08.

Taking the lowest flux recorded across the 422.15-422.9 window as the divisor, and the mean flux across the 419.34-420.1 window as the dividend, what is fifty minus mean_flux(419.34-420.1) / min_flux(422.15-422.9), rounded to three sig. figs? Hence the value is 48.9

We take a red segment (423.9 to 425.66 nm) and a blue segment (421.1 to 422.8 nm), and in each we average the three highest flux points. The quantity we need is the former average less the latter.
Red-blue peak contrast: 1.0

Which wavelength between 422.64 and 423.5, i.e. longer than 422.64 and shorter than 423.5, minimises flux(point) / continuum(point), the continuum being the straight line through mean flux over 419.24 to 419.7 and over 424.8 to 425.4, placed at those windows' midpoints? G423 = 422.685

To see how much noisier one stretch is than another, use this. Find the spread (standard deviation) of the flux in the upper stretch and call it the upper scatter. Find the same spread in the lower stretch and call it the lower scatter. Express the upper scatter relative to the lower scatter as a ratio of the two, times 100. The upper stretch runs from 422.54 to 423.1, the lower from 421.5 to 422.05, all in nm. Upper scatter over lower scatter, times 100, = 85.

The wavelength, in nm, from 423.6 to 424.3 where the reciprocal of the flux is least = 424.148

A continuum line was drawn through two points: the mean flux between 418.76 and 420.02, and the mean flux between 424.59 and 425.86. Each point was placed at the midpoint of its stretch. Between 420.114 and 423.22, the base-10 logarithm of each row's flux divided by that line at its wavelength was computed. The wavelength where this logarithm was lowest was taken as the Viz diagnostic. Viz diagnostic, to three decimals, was 422.685 nm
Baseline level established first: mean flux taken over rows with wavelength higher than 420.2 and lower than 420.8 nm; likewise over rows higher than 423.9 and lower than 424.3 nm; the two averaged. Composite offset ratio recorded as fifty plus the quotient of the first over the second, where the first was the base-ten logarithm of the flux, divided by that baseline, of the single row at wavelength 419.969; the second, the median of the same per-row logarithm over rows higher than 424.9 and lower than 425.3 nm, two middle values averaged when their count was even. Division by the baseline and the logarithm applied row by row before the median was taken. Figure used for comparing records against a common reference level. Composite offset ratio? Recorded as 51.6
